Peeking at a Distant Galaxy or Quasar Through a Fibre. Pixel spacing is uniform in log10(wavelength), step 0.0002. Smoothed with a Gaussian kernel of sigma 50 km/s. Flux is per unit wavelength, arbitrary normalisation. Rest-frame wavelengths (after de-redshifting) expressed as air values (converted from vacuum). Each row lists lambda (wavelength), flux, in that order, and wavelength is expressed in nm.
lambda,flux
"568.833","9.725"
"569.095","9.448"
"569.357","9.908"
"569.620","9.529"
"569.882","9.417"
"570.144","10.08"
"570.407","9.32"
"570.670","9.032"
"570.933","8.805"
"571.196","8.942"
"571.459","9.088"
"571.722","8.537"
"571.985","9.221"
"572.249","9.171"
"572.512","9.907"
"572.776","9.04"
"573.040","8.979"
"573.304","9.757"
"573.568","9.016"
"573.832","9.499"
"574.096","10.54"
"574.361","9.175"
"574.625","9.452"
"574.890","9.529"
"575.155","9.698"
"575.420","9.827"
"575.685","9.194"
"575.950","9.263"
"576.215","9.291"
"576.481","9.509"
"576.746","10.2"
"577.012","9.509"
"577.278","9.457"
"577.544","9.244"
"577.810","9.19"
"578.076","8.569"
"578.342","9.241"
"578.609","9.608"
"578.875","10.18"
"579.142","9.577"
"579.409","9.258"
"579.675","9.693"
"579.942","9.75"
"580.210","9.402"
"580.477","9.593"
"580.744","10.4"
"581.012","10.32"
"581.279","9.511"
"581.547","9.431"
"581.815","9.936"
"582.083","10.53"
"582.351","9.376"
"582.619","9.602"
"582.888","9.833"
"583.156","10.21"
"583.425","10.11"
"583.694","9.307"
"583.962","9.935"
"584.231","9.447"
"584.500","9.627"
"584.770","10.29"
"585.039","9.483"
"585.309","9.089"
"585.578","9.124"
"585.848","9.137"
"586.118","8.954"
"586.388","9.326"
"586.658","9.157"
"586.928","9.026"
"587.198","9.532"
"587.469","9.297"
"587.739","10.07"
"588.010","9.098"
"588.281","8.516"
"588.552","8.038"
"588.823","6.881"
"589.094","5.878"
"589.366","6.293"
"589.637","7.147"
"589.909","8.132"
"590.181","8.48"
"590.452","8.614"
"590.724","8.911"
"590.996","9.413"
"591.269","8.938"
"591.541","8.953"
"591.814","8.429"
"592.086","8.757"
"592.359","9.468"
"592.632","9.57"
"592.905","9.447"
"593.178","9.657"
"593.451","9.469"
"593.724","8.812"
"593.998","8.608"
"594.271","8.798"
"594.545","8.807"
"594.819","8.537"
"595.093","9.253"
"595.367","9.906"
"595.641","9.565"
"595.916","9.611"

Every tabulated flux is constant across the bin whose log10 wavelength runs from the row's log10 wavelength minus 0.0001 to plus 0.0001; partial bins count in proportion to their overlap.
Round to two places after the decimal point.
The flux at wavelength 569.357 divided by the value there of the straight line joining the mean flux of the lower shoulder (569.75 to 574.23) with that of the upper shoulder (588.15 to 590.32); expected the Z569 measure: 1.03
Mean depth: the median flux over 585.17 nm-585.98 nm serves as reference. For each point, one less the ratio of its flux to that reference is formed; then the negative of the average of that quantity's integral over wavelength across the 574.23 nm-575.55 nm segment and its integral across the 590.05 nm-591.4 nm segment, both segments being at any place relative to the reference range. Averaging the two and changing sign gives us 0.011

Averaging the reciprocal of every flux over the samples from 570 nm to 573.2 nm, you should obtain 0.109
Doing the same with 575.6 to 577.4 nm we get 0.105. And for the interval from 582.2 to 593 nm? 0.113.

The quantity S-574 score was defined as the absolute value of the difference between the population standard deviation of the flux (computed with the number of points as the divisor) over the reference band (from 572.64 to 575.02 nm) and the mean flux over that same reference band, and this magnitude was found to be 9.0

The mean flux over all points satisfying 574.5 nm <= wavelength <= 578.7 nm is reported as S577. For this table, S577 9.42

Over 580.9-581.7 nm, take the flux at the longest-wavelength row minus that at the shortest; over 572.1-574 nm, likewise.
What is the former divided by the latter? -2.7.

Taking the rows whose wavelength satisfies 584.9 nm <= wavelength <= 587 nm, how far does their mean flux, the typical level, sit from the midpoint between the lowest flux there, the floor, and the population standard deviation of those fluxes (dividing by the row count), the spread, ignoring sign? 4.61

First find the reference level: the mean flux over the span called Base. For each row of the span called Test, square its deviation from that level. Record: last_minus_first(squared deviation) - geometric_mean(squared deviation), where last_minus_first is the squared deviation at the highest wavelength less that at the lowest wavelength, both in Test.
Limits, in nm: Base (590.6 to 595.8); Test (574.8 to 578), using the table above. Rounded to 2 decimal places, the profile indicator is -0.23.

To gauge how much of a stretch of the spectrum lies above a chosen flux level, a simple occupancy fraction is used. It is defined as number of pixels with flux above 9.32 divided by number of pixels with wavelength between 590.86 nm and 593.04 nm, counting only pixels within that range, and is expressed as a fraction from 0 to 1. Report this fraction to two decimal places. 0.50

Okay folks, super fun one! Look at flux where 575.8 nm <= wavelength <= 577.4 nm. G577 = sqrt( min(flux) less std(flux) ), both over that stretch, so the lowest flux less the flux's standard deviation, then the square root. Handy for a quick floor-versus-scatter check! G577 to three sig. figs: 2.99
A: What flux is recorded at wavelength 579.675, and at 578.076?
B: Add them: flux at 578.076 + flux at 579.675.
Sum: 18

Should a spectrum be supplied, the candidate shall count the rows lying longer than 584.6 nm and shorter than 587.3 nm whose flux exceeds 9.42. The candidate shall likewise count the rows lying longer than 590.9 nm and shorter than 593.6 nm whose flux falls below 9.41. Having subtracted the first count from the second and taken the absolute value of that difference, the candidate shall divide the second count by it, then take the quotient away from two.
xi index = -2.0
